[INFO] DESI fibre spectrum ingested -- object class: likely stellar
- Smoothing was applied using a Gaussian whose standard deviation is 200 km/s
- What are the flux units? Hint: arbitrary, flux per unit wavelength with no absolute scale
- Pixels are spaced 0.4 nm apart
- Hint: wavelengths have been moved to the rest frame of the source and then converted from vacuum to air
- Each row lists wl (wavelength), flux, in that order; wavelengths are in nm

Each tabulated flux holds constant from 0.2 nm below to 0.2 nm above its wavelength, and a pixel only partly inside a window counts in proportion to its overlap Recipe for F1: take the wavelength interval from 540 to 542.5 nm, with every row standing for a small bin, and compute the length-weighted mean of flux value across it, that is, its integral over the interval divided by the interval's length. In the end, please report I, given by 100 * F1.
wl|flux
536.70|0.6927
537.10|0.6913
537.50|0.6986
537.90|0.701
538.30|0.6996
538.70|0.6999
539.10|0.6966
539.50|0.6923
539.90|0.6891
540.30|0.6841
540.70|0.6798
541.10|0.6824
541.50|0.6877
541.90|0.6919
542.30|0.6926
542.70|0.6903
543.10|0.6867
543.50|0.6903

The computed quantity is 68.65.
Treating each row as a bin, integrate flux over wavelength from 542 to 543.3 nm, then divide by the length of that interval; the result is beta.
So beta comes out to 0.690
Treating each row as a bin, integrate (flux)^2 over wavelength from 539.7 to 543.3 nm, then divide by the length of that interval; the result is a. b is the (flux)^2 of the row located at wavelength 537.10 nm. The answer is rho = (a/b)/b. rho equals 2.07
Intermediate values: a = 0.472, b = 0.478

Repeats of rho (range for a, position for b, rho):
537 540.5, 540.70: 2.26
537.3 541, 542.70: 2.12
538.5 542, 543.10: 2.14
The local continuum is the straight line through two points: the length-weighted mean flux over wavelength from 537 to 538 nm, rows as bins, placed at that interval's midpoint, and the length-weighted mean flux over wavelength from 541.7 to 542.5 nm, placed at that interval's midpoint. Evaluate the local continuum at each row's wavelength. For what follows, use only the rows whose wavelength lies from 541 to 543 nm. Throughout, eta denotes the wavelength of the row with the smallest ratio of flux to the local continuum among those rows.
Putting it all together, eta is 541.10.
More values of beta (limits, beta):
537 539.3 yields 0.698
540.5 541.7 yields 0.683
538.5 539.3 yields 0.698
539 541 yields 0.688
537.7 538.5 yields 0.700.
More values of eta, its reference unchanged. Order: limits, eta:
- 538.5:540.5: 540.30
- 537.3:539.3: 539.10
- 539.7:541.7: 540.70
